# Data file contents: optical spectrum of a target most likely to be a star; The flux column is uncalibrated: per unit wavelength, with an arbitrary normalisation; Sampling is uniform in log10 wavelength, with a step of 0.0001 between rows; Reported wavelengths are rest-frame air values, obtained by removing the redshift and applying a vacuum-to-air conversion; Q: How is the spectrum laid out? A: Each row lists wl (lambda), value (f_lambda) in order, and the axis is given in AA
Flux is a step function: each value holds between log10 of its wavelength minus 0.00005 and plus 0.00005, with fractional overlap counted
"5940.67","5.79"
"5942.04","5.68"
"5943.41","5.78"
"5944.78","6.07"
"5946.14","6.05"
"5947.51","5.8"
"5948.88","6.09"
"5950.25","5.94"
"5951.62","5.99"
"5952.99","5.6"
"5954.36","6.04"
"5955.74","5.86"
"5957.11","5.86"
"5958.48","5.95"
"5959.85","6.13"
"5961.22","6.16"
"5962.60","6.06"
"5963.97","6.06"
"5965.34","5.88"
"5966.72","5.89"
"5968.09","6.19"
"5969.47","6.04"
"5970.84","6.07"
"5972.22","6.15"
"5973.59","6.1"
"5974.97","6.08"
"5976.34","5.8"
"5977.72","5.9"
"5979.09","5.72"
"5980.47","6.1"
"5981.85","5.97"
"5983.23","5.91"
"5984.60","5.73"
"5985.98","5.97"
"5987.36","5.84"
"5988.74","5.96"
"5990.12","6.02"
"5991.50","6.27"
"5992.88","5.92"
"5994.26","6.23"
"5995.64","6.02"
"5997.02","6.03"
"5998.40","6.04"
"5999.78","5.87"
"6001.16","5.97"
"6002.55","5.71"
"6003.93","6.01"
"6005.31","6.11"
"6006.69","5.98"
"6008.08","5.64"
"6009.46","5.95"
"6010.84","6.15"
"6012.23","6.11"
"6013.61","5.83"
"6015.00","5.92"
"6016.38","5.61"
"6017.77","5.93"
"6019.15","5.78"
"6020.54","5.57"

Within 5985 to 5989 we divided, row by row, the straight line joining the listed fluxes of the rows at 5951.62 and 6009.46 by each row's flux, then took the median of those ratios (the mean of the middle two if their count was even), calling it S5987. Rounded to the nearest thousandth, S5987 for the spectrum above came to 1.001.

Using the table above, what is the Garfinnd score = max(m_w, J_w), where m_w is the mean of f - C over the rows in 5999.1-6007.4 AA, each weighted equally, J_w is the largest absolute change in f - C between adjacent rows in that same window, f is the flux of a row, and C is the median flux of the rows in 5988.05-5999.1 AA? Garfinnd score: 0.300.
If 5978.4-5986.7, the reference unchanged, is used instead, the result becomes 0.380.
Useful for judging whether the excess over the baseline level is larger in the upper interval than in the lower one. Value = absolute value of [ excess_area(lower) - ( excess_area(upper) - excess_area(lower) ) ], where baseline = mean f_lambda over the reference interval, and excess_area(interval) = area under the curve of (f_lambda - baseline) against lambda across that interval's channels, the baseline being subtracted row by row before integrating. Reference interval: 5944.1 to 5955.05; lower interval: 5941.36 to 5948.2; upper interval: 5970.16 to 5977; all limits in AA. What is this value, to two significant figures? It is 1.6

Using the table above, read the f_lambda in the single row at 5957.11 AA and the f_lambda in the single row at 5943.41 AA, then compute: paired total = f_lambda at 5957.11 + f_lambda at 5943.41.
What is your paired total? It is 11.6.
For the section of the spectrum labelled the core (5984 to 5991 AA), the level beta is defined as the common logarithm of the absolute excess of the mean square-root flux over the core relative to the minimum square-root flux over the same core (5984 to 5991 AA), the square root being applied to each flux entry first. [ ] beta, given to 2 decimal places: -1.44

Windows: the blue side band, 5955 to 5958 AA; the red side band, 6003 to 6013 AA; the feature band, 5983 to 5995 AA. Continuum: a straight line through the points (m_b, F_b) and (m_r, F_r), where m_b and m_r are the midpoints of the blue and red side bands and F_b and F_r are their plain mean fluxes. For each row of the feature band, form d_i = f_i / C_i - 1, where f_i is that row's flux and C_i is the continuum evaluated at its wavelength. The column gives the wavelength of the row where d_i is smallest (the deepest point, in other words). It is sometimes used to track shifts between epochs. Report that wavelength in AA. 5984.60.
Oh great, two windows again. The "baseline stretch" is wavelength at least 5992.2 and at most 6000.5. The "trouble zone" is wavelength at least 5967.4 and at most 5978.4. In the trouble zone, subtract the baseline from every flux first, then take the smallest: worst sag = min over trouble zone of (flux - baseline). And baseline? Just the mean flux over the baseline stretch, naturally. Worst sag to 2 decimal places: -0.22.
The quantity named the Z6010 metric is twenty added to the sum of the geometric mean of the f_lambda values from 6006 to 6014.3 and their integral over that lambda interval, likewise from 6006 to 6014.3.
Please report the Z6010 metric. 75.3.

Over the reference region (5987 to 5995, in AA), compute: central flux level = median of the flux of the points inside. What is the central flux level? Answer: 5.99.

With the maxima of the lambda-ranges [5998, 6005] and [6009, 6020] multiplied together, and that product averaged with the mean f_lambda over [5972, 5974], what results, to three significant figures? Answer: 21.6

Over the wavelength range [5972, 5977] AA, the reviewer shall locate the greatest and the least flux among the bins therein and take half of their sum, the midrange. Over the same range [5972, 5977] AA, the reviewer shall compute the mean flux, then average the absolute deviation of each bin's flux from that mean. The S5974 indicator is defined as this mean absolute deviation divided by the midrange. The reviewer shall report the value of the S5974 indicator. 0.0195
